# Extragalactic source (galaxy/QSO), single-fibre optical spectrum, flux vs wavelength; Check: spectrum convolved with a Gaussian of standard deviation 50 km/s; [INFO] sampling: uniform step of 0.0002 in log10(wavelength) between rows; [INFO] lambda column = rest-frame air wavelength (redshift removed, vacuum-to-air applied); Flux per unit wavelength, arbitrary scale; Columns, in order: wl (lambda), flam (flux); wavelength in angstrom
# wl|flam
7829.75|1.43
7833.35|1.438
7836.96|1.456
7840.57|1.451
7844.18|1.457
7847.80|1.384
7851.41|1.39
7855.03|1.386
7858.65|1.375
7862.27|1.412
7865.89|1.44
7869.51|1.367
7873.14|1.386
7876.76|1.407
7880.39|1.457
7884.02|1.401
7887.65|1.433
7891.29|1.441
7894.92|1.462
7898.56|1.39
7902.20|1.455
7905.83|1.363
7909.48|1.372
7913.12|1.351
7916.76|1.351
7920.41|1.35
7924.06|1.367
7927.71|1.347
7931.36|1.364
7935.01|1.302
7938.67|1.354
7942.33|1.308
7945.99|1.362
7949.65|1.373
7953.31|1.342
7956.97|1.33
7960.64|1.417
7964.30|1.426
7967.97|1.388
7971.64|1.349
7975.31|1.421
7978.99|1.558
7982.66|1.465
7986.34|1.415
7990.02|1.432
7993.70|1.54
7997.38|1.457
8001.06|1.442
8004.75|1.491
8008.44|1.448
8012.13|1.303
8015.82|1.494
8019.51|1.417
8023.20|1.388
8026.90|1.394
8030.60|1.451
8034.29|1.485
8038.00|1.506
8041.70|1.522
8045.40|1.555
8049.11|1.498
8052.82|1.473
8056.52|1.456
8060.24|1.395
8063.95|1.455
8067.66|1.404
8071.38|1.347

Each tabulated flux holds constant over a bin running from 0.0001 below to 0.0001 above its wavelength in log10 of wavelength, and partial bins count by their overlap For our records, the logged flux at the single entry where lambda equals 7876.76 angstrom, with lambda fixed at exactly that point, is 1.407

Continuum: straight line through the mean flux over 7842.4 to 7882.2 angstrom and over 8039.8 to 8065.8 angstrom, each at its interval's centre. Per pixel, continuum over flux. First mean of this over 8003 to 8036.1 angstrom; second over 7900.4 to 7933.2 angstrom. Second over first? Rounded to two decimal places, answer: 1.02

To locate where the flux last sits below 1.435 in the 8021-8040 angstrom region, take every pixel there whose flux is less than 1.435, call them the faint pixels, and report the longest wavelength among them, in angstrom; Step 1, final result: 8026.90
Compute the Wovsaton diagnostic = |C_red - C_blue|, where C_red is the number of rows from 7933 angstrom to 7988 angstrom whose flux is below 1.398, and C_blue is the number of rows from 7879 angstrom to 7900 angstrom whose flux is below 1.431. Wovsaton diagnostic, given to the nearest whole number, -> 7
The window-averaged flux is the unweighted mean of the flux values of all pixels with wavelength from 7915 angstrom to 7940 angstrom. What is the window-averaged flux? 1.35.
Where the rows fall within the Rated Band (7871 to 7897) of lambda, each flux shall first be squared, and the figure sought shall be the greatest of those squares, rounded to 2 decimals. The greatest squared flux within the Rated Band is 2.14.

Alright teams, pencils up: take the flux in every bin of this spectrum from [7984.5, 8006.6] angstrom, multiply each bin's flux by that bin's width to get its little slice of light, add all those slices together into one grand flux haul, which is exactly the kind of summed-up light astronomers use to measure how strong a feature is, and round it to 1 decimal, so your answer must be 32.3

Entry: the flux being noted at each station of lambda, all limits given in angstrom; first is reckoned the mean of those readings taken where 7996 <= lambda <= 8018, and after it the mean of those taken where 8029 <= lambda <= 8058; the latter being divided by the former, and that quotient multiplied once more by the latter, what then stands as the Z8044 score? 1.55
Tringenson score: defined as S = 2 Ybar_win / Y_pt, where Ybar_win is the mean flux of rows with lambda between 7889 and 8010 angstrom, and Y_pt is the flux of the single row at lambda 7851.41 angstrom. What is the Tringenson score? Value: 2.02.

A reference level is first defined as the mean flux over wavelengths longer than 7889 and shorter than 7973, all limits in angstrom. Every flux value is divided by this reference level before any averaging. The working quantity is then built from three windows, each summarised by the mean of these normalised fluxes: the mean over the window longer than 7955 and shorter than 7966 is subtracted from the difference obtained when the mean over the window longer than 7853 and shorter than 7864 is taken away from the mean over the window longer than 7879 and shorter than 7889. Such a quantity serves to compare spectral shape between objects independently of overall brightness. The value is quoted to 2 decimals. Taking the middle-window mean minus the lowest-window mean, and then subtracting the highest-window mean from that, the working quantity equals -0.98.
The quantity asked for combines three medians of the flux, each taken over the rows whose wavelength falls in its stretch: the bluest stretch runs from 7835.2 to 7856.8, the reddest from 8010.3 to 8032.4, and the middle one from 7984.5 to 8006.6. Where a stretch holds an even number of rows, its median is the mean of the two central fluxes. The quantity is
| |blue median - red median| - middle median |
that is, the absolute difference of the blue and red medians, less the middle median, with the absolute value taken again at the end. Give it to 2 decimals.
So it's 1.43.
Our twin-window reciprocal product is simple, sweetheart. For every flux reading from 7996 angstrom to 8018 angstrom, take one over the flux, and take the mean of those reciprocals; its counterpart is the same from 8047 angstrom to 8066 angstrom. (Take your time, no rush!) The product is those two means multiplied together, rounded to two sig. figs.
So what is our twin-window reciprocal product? 0.48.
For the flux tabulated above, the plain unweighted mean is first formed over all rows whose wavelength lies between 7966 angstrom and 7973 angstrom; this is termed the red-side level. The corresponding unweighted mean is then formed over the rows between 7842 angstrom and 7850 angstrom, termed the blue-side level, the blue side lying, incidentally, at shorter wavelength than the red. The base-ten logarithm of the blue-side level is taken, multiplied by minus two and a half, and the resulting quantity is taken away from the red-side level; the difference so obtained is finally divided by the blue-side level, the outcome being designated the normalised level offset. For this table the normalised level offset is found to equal 1.23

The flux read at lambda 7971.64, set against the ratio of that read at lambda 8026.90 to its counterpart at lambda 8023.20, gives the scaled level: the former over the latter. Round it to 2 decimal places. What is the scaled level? 1.34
